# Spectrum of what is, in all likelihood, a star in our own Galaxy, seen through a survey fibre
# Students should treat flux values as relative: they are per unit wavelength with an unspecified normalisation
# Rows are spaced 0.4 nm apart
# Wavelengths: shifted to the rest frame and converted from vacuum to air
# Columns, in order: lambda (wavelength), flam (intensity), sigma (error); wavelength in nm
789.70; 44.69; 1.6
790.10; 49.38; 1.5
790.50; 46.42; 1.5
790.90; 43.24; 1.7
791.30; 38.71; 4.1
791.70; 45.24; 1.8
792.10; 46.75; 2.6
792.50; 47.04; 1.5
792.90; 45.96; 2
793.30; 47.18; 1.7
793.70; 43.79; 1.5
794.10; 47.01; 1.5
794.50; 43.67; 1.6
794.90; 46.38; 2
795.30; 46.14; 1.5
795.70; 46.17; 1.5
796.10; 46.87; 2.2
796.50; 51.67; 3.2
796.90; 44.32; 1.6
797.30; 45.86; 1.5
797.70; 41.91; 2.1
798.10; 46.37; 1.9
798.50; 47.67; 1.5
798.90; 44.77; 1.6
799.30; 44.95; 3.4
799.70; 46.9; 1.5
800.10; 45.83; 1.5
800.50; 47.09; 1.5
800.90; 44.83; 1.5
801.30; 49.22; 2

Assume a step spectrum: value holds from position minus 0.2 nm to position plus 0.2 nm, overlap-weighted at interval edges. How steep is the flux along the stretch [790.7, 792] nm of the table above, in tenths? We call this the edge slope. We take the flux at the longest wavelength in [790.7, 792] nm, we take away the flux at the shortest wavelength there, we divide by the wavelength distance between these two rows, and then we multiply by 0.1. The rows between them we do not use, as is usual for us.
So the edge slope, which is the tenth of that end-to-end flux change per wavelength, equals 0.25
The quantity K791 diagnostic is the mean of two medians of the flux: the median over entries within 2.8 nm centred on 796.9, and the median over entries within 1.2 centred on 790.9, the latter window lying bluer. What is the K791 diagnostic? 44.7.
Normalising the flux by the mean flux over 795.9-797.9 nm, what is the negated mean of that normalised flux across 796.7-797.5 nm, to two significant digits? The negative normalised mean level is -0.98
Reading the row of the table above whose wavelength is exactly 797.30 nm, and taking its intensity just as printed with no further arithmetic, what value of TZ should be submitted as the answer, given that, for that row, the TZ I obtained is 45.86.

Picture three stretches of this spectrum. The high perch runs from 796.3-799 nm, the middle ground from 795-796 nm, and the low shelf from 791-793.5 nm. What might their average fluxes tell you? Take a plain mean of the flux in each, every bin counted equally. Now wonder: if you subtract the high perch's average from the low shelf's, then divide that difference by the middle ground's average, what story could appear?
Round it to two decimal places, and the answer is -0.02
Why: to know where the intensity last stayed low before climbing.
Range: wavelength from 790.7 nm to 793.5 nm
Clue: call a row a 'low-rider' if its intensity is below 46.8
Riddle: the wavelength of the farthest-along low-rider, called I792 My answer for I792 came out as 792.90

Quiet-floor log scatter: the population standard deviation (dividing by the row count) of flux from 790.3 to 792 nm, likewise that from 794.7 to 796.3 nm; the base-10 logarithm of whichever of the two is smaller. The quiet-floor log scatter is -0.53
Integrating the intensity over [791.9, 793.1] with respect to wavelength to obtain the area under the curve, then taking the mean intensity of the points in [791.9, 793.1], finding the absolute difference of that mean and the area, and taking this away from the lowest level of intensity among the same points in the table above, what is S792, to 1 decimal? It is 36.6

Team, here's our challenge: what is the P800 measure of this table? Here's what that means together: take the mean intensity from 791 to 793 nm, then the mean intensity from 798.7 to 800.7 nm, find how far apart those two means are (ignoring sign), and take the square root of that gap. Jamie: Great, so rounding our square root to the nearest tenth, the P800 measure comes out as 1.1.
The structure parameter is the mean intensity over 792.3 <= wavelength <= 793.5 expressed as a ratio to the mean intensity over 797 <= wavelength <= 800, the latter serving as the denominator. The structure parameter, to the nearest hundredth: 1.03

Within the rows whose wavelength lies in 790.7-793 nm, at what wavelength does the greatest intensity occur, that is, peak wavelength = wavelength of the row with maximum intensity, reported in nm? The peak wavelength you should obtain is 792.50 nm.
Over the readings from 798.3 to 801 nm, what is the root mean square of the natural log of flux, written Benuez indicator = 3.83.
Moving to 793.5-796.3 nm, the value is 3.82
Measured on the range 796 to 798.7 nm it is 3.84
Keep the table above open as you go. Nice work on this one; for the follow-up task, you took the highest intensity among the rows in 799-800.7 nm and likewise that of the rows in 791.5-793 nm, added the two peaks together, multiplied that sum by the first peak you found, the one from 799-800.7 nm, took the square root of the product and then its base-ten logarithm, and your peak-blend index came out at 1.82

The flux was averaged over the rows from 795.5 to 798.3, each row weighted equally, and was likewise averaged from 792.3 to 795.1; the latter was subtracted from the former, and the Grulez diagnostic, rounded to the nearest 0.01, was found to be 0.31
